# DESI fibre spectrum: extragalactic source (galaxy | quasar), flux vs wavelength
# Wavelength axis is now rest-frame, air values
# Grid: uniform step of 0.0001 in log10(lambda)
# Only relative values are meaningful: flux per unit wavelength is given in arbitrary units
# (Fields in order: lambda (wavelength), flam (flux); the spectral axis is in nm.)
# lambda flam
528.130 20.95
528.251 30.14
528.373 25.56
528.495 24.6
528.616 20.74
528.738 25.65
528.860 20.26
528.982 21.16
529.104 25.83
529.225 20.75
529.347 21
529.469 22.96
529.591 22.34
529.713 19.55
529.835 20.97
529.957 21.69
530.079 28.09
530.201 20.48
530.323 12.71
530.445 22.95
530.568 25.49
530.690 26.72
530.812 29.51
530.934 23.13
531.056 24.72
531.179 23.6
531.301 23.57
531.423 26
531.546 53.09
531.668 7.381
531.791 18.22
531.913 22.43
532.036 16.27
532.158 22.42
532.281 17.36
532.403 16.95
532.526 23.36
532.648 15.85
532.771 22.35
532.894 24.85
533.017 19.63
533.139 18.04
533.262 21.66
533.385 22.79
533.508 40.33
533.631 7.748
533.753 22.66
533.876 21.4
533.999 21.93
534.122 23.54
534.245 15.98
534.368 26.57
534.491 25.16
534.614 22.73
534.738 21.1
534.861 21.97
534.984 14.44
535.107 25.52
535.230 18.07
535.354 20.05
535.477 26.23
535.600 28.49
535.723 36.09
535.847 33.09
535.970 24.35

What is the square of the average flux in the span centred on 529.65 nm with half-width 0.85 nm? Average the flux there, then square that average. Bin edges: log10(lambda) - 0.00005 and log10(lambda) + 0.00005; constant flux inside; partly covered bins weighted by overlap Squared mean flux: 461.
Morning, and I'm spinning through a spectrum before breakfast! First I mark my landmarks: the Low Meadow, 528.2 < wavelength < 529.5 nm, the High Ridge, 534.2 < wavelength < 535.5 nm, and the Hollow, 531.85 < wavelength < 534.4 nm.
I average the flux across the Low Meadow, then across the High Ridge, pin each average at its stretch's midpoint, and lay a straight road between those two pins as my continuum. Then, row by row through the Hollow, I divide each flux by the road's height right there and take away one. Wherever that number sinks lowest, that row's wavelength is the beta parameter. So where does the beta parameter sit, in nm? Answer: 533.631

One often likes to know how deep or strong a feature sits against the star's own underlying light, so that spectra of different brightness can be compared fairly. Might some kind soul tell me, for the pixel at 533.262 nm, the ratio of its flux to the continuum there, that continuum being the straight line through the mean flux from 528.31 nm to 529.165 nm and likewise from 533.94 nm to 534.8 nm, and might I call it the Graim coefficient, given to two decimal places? 0.96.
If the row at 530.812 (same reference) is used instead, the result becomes 1.28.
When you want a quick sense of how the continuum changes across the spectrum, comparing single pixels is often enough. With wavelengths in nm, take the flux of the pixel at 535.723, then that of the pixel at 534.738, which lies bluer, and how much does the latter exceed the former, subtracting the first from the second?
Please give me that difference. -15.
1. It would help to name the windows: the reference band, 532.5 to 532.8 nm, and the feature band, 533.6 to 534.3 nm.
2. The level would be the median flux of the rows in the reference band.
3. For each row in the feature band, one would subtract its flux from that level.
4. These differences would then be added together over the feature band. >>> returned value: 21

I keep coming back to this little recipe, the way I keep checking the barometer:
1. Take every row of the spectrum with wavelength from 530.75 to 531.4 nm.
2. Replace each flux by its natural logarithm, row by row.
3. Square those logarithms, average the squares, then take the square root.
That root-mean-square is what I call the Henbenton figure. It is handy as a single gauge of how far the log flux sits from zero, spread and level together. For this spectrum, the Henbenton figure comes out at 3.21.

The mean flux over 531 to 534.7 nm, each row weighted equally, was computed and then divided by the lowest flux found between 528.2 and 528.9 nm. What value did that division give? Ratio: 1.1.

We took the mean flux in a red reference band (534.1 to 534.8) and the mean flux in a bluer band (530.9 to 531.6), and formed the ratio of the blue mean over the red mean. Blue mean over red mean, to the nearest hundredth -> 1.29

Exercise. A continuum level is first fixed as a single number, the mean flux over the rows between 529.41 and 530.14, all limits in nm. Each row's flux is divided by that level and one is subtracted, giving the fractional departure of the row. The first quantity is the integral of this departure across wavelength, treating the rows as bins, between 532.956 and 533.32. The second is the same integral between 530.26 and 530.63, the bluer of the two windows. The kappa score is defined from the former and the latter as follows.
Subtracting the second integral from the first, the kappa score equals -0.010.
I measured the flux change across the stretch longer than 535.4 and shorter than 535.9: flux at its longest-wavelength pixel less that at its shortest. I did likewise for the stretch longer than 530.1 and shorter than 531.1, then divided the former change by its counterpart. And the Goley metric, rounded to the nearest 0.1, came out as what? 1.6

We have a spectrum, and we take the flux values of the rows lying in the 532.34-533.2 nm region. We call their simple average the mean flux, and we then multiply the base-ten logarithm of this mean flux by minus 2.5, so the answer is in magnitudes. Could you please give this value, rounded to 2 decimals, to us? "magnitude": -3.26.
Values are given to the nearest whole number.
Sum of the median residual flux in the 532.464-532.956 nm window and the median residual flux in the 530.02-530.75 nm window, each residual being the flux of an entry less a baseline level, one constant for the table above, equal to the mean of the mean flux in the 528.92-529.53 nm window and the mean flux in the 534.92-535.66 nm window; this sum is 3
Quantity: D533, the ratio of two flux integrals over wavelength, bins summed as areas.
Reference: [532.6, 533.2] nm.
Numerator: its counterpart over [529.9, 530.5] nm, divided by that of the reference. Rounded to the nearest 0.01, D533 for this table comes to 1.05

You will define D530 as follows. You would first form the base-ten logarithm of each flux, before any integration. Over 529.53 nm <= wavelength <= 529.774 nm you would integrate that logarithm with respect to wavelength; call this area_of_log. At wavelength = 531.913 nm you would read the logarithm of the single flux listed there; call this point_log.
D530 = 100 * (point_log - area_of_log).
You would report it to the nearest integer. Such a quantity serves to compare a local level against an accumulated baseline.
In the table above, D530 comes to 103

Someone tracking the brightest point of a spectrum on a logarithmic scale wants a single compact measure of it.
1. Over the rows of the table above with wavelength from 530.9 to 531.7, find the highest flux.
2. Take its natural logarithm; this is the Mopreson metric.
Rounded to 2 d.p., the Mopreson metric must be 3.97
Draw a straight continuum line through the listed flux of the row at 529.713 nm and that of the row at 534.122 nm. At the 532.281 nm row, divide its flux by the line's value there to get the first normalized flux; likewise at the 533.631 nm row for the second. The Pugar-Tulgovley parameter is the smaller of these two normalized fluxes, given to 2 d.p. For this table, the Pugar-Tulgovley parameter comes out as 0.34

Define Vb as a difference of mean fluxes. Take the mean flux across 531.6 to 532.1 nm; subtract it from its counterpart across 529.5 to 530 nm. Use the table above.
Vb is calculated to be 5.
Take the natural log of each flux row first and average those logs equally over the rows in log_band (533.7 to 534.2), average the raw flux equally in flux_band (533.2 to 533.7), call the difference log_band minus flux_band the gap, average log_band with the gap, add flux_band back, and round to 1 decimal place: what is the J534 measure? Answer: 14.7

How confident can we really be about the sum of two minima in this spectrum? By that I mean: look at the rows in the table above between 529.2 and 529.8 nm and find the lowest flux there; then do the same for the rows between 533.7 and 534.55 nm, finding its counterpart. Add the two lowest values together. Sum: 36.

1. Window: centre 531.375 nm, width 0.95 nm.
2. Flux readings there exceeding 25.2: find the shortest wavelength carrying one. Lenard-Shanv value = 531.423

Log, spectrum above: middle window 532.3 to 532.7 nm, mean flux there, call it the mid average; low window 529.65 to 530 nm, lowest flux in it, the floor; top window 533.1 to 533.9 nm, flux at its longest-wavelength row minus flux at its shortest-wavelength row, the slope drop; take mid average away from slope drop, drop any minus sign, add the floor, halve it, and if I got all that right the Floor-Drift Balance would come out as 17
